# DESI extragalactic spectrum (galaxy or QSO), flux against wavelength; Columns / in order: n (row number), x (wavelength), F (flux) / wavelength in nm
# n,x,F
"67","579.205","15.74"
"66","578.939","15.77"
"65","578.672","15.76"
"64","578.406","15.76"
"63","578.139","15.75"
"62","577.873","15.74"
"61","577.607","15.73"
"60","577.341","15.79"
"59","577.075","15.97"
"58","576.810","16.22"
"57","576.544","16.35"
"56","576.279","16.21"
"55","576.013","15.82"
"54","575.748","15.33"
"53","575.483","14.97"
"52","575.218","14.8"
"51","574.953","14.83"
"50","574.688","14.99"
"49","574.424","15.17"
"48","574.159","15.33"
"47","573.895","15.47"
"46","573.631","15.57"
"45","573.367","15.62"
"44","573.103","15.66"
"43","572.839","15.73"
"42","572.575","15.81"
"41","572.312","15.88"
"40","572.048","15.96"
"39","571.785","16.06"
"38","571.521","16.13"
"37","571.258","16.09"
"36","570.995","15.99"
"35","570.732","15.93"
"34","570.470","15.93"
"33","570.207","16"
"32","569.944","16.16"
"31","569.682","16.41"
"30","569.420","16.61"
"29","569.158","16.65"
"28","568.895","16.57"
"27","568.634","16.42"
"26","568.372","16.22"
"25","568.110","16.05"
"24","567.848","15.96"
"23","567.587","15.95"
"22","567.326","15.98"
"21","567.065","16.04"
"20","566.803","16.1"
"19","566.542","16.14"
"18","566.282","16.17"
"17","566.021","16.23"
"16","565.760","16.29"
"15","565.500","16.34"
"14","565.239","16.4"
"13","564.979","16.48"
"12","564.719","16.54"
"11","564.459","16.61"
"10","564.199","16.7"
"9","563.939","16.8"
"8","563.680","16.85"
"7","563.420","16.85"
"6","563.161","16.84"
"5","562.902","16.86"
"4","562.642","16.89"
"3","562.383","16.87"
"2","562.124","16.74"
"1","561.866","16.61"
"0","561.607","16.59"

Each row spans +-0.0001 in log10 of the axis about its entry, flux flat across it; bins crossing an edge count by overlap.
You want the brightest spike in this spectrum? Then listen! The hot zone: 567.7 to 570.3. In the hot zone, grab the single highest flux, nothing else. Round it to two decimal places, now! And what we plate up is 16.65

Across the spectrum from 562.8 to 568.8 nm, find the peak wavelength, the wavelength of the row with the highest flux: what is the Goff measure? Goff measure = 562.902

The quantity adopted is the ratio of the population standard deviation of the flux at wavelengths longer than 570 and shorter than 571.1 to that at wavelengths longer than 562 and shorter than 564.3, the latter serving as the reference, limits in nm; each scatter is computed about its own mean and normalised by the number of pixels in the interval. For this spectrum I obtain 0.5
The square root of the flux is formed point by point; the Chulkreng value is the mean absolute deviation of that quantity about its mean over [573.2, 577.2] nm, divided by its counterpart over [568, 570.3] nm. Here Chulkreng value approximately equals 2.1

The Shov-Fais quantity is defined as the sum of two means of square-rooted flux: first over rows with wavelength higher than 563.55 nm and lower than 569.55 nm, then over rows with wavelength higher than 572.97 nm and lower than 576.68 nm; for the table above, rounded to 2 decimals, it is 7.97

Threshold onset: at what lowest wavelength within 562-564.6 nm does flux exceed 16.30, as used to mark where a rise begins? 562.124 nm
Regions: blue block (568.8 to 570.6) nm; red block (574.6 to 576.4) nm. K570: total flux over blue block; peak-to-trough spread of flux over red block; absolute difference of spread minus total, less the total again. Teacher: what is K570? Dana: -1.41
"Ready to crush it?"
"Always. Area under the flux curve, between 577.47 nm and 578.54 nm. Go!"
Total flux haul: 16.8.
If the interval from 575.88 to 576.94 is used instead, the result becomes 17.1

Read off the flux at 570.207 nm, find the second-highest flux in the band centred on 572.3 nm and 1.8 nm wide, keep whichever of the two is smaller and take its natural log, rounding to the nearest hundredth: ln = 2.77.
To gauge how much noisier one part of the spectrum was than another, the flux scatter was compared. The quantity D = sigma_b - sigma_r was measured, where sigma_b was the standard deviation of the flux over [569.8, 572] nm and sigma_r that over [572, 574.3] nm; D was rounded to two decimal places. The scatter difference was -0.11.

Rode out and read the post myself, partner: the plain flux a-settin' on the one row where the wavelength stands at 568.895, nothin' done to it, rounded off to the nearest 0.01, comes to 16.57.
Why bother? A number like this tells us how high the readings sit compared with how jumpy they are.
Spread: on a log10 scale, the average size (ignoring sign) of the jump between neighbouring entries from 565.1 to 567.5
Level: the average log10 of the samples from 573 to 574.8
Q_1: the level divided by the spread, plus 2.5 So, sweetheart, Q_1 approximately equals 846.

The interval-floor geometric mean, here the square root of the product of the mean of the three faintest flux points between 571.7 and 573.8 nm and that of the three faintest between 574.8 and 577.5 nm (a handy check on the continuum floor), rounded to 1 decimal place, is 15.2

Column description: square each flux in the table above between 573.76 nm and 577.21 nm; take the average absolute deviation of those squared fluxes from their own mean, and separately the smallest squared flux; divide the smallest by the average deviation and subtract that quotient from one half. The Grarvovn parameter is -14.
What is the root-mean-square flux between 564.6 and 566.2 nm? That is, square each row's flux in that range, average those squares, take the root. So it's 16.4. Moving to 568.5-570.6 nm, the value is 16.3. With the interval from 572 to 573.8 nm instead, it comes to 15.7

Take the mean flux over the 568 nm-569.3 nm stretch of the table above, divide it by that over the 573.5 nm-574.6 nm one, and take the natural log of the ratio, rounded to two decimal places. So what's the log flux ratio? 0.06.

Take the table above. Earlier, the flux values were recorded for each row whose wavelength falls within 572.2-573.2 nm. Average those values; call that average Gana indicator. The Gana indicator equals 15.8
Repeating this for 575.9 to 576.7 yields 16.1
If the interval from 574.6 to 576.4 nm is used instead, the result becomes 15.3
